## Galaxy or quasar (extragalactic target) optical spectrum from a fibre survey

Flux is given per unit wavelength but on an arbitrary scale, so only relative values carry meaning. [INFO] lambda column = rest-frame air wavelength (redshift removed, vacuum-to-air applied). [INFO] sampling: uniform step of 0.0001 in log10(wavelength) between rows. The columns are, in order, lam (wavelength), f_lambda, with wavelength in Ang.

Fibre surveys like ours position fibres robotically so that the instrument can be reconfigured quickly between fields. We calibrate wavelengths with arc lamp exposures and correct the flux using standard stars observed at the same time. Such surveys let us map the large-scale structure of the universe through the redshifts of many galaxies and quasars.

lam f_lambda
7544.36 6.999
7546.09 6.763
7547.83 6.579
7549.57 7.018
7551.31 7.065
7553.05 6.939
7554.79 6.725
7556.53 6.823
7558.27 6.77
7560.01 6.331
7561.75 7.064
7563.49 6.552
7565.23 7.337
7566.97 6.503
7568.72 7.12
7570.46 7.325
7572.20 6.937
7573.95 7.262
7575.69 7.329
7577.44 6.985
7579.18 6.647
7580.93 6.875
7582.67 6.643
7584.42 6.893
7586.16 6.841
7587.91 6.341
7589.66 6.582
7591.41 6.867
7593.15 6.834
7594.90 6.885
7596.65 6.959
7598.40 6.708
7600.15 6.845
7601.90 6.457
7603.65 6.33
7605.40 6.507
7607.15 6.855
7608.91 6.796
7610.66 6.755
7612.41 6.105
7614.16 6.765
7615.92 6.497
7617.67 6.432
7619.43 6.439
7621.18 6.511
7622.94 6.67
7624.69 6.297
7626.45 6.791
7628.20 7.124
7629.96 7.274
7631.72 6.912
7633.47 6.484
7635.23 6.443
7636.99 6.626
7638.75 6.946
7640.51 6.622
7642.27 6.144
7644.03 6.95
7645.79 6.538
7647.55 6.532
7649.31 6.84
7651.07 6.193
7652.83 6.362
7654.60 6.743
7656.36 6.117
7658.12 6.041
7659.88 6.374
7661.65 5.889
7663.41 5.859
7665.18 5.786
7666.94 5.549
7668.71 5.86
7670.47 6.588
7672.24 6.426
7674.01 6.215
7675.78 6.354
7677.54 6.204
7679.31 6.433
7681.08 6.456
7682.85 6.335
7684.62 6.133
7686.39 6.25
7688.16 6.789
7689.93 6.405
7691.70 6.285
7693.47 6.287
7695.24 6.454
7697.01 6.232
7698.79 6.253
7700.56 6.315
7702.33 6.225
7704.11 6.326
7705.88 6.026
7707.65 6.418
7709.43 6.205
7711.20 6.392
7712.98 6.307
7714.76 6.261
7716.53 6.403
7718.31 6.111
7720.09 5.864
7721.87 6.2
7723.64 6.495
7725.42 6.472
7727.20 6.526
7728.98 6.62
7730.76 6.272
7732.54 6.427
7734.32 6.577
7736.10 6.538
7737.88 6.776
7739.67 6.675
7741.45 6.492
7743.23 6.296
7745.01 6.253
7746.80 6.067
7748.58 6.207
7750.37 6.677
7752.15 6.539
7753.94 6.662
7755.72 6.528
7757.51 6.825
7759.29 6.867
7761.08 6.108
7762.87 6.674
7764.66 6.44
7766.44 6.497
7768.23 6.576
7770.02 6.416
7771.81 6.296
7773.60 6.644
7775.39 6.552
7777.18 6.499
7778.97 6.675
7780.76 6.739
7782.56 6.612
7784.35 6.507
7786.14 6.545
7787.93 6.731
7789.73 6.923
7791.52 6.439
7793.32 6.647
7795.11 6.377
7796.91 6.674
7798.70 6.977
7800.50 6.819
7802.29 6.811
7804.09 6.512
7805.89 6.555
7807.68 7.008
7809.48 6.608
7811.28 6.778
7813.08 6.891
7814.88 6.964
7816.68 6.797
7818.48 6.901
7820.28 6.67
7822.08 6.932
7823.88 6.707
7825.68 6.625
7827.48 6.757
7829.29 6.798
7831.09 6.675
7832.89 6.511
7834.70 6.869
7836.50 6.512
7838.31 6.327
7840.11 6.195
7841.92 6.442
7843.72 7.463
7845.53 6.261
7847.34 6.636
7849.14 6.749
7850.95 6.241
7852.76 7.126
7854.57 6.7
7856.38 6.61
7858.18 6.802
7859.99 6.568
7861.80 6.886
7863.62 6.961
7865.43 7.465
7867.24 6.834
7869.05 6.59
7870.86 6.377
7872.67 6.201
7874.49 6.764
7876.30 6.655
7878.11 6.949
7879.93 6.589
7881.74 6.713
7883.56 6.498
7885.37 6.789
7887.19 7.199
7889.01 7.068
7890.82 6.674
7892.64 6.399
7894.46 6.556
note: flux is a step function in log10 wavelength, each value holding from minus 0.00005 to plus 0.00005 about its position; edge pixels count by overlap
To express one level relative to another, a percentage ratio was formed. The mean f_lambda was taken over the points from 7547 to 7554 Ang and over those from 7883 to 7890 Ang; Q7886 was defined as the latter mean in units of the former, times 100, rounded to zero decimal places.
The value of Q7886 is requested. 100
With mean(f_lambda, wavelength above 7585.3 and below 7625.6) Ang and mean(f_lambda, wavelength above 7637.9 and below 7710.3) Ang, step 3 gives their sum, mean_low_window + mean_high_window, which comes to 12.9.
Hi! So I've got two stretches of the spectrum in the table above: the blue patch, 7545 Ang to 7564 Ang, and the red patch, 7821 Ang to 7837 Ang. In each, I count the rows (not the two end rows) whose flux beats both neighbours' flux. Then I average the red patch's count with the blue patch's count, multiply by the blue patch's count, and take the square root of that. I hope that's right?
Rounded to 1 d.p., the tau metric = 2.7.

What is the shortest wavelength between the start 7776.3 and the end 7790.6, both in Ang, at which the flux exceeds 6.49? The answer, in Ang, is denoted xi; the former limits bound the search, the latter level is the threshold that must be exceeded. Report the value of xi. 7777.18 Ang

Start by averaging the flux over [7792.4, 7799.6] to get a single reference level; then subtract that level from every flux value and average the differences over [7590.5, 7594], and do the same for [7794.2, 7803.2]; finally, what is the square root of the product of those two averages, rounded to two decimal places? 0.11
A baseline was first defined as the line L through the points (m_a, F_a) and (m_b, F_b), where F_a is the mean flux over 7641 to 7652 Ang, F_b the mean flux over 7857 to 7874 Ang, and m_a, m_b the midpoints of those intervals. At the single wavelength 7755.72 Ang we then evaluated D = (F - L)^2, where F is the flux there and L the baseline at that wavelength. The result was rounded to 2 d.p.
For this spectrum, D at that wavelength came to 0.01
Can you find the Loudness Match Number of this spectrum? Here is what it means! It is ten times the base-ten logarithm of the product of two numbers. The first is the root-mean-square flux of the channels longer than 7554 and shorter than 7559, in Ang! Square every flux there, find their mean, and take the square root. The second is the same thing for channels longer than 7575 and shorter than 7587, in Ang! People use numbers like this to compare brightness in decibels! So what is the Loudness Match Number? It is 16.7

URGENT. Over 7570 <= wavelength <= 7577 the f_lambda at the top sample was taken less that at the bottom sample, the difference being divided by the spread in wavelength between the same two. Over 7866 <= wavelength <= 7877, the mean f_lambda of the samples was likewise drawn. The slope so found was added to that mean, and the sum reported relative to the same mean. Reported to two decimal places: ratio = 1.00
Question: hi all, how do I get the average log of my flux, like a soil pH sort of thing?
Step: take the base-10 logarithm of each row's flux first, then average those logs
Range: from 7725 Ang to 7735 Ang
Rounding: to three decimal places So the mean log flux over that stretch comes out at 0.812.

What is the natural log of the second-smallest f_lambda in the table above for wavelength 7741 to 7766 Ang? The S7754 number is 1.810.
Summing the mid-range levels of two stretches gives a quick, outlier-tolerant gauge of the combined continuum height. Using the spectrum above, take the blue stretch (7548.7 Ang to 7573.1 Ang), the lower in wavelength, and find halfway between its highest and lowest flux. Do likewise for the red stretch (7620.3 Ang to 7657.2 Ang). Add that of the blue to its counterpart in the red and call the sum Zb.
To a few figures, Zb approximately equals 13.53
